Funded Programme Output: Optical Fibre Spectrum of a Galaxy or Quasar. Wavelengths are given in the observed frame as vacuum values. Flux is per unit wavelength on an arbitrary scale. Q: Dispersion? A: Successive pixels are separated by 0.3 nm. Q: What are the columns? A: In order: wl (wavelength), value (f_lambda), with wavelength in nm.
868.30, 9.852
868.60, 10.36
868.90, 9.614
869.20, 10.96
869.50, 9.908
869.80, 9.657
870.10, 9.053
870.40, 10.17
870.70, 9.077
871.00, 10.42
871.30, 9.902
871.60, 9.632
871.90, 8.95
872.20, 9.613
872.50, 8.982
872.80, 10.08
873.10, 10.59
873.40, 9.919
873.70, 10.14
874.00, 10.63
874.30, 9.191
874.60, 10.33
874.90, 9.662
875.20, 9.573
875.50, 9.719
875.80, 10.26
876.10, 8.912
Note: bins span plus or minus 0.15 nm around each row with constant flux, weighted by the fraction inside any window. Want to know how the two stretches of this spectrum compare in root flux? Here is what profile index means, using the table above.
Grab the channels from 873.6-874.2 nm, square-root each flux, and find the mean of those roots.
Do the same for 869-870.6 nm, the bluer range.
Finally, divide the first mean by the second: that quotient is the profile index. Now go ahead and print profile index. 1.02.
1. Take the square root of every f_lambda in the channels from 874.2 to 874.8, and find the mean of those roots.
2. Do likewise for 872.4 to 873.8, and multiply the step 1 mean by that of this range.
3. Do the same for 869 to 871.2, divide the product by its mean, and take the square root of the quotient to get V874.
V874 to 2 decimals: 1.77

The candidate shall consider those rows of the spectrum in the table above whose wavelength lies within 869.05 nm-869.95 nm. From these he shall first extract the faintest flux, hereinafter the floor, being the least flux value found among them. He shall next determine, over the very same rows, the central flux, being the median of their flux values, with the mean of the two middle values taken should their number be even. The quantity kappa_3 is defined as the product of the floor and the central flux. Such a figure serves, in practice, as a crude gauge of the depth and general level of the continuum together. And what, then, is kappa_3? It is 96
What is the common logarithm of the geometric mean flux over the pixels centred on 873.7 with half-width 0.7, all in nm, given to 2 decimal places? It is 1.00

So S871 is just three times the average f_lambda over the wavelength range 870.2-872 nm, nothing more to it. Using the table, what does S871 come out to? 29.1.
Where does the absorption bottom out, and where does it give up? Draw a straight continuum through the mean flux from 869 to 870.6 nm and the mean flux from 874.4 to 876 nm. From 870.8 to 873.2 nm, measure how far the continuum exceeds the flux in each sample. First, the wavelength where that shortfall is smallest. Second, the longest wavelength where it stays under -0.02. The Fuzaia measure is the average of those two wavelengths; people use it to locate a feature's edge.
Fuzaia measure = 873.10 nm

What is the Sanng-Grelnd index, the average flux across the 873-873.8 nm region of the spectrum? 10.2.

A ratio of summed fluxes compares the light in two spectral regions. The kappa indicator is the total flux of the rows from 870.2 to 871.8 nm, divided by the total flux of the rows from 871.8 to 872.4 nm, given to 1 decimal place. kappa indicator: 2.7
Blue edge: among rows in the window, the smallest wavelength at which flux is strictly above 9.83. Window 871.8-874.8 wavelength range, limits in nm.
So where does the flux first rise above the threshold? 872.80 nm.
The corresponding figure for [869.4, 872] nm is 869.50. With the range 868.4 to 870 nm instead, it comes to 868.60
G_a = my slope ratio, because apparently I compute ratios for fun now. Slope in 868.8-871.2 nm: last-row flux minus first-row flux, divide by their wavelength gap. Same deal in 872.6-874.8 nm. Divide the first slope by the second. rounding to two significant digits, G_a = 2.8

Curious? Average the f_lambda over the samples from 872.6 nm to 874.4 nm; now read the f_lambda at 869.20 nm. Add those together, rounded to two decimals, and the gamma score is 21.05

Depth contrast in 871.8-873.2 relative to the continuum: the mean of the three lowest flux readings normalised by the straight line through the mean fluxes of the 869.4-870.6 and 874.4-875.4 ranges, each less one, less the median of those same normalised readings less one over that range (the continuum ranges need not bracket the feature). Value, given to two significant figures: -0.044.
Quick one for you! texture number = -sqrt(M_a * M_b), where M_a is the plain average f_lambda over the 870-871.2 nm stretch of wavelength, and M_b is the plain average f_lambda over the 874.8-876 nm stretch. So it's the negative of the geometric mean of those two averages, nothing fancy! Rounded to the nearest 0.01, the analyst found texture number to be -9.74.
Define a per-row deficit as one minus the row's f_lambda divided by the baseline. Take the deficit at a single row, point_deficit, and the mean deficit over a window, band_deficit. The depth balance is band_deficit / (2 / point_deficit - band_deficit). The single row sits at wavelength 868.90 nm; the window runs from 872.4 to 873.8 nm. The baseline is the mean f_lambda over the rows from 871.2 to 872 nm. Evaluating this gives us 0.0003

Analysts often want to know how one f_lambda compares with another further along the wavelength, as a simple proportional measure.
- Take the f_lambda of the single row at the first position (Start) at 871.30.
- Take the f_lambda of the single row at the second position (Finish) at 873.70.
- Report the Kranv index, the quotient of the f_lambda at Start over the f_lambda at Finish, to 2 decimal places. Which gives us 0.98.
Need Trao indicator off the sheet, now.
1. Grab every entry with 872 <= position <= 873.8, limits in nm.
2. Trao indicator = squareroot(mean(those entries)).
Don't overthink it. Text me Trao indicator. 3.14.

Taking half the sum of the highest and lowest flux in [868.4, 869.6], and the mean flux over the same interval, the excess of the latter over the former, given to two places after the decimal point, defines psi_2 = -0.08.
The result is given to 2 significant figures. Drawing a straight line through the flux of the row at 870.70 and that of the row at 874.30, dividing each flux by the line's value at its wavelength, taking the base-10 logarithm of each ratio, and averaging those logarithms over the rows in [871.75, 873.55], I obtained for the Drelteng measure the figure 0.025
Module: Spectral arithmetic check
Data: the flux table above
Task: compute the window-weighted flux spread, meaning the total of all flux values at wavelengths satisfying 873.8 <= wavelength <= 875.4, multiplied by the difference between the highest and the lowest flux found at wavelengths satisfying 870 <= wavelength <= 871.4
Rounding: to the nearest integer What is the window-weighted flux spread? 68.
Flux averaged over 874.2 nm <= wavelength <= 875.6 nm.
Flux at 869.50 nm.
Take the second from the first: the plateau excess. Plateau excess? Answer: -0.2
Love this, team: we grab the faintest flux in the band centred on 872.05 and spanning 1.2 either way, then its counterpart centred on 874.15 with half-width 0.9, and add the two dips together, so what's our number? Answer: 18.1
